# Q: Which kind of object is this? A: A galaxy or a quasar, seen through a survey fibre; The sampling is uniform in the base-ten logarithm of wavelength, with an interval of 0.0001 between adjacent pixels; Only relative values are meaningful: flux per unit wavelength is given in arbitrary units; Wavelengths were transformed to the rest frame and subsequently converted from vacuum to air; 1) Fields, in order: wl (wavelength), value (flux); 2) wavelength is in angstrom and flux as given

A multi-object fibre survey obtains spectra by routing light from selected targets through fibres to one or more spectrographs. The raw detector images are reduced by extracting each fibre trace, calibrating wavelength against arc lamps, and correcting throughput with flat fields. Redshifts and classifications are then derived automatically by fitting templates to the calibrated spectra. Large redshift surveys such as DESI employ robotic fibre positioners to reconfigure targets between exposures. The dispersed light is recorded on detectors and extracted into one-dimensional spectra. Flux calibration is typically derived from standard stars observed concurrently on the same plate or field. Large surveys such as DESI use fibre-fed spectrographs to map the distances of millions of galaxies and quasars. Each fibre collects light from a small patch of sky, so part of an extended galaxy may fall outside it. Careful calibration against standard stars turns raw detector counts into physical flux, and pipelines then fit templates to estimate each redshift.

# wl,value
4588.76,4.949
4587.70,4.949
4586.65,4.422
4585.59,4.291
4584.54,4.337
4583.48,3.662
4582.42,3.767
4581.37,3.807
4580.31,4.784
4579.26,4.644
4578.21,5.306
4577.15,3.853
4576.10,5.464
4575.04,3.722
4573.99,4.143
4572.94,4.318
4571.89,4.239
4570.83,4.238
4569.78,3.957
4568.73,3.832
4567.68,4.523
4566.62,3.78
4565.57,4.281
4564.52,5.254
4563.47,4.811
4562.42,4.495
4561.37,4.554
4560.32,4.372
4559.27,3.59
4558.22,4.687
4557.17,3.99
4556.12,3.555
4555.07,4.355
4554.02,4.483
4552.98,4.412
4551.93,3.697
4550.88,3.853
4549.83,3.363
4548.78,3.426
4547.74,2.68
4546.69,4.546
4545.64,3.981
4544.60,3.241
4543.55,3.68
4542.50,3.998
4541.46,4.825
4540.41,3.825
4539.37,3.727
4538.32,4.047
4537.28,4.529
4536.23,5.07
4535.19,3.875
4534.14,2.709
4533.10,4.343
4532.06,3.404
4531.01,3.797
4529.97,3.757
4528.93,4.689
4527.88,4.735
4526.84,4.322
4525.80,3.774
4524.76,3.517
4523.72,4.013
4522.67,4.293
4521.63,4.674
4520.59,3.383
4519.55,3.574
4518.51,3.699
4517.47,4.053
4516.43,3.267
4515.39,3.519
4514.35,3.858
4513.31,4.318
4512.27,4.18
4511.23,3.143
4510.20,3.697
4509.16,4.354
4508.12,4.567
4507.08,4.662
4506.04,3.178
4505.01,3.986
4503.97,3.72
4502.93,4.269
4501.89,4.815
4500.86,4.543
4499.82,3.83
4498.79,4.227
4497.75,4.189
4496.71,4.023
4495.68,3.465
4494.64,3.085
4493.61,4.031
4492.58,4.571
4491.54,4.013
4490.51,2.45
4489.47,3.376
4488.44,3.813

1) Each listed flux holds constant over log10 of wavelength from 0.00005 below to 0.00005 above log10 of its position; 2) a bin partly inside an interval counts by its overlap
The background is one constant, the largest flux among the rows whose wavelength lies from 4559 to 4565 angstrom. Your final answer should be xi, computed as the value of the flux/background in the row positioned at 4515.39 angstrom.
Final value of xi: 0.67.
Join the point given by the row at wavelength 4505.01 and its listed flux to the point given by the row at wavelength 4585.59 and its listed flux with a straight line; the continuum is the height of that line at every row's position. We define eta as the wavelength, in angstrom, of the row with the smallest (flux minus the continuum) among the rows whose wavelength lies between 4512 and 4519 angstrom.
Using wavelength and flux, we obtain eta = 4516.43 angstrom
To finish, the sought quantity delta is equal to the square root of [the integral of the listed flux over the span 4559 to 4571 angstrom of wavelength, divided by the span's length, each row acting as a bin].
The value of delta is 2.08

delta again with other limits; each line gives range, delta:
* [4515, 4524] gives 1.96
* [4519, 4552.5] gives 1.98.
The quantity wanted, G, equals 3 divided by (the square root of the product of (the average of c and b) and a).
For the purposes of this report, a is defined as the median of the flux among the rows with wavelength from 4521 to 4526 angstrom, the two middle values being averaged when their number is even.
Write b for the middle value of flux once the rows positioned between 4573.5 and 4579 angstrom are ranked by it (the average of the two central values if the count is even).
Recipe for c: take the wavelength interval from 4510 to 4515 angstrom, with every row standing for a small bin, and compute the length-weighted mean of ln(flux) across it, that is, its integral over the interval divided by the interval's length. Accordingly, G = 0.904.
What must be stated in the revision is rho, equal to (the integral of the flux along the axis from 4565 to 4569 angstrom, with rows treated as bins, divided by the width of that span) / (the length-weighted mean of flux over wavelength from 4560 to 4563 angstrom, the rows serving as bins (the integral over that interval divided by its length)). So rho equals 0.92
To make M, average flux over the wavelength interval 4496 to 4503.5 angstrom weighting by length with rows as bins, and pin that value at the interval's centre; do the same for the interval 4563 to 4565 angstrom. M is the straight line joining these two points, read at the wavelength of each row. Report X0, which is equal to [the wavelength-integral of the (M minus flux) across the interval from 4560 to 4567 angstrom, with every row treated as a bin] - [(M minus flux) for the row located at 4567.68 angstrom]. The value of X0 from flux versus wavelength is 3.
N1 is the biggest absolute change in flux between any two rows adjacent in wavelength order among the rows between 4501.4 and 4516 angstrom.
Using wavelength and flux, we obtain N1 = 1.48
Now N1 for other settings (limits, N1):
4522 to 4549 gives 1.87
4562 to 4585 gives 1.74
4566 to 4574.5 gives 0.74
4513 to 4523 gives 1.29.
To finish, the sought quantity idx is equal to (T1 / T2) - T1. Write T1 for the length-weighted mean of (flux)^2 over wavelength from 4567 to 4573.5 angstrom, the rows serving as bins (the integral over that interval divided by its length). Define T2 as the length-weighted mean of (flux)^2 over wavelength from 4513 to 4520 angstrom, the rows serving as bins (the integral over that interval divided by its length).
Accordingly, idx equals -16.2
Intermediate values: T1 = 17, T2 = 14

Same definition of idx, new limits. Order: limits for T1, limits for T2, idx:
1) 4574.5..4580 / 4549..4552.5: -20.1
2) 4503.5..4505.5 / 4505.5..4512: -13.9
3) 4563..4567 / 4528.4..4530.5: -19.9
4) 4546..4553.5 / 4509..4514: -13.2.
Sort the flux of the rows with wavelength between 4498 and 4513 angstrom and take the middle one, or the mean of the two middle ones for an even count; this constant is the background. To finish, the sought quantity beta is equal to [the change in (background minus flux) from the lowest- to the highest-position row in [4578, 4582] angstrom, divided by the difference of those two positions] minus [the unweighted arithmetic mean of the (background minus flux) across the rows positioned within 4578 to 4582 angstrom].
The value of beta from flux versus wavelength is 0.91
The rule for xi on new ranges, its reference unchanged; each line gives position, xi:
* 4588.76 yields 0.94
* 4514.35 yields 0.73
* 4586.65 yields 0.84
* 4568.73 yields 0.73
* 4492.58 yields 0.87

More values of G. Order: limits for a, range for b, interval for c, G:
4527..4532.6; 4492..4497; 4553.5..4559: 0.933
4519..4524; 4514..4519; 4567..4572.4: 0.936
